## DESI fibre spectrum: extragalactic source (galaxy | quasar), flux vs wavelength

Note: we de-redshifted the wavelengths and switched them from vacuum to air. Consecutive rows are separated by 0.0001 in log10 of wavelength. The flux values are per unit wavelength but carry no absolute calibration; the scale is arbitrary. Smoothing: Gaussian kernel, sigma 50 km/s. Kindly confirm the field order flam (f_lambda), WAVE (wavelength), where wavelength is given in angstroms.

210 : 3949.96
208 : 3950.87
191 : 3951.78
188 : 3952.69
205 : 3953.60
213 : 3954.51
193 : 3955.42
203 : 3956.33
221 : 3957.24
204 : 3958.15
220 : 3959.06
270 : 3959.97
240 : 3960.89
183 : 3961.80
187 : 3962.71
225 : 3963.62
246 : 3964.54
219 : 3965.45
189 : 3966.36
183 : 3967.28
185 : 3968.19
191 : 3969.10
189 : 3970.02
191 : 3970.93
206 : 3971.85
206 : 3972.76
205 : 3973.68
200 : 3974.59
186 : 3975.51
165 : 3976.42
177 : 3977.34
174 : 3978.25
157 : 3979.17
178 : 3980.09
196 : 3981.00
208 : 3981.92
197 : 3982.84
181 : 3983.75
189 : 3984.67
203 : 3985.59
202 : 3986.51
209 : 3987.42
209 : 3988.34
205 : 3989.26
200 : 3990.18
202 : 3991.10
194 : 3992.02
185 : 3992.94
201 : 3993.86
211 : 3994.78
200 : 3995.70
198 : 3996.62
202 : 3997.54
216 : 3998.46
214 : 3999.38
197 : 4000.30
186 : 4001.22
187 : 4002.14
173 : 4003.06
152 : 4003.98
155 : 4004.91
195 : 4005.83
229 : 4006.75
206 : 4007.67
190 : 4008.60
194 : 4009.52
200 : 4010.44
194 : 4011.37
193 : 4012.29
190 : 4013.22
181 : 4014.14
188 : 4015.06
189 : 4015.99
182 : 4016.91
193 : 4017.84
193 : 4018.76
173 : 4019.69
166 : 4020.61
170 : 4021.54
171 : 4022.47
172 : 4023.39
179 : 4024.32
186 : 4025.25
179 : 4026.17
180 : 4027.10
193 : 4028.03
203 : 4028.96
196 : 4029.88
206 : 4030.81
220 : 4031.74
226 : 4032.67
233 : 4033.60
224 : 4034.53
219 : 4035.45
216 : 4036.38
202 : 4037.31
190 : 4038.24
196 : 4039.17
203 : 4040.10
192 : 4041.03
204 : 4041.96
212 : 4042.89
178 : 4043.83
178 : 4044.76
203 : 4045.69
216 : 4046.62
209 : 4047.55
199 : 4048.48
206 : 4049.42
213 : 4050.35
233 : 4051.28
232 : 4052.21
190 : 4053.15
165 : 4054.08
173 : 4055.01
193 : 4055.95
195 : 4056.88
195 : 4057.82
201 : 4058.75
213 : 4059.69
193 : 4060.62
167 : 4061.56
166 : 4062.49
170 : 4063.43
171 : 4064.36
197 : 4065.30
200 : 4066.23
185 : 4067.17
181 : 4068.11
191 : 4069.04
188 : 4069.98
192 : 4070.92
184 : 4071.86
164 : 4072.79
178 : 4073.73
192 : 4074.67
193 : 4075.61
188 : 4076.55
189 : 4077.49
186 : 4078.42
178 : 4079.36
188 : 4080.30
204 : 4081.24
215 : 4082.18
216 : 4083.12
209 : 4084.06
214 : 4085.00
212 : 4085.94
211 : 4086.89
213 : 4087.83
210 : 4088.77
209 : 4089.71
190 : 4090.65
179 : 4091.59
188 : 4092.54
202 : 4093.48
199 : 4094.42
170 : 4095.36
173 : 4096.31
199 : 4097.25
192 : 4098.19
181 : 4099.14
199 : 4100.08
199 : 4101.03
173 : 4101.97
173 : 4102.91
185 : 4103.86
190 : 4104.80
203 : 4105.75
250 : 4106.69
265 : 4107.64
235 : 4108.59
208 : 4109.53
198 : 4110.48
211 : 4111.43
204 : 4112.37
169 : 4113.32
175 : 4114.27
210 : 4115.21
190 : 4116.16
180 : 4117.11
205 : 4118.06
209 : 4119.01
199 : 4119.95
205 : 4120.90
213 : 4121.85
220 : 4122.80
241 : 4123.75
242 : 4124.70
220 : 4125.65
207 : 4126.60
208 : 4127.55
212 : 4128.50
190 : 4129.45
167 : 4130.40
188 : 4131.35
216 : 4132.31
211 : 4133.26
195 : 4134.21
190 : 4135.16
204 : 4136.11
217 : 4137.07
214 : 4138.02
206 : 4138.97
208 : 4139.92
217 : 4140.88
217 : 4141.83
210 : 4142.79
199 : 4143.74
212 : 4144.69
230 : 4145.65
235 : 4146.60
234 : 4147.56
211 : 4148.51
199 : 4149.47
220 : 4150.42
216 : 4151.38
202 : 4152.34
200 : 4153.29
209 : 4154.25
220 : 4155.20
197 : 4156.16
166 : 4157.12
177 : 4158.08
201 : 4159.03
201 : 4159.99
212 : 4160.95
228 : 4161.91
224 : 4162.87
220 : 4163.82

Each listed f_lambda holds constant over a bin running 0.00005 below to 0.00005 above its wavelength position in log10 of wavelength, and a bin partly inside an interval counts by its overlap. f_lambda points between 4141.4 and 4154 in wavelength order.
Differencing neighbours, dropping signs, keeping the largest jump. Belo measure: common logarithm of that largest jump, 1.36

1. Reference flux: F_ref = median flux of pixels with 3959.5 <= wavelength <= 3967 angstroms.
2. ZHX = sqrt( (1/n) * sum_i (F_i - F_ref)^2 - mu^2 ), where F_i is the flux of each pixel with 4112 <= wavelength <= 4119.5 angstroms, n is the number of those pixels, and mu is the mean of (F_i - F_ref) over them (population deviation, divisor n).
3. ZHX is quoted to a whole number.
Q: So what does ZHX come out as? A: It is 15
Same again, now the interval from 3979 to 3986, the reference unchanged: 15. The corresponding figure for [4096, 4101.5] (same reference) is 10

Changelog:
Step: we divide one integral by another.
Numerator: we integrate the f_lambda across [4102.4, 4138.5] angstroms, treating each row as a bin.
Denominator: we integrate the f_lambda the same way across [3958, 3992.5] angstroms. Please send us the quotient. 1.1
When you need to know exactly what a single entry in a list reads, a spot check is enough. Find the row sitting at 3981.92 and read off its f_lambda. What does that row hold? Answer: 208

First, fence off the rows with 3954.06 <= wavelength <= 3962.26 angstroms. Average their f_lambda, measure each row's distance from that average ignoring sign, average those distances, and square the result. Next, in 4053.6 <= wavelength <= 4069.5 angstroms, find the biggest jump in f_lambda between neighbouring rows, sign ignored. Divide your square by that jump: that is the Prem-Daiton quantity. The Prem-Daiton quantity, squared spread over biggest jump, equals 14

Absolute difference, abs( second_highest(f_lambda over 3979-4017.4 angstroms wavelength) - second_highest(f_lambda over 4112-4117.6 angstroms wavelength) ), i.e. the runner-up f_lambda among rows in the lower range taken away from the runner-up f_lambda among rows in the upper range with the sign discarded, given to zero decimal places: 12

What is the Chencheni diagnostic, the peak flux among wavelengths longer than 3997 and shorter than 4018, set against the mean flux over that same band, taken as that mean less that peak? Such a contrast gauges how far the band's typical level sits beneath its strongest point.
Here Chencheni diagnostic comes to -37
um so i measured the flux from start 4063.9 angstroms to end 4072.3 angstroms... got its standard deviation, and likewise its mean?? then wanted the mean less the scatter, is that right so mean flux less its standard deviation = 179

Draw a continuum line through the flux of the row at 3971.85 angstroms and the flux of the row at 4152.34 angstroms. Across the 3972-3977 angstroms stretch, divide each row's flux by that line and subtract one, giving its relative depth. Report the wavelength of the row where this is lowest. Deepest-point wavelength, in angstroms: 3976.42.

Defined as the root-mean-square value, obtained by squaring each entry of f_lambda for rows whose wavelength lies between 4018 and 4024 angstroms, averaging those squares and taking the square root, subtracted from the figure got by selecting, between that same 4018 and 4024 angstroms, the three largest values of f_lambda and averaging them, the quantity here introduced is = 4.9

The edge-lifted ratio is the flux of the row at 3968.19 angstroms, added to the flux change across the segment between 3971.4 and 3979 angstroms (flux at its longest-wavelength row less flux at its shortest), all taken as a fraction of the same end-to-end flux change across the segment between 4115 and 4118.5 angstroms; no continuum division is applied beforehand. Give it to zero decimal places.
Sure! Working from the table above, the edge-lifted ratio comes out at -31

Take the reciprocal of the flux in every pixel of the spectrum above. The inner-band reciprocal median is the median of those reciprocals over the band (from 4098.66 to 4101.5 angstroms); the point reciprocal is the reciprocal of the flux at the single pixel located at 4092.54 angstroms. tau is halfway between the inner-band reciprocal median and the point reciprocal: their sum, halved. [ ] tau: 0.0052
